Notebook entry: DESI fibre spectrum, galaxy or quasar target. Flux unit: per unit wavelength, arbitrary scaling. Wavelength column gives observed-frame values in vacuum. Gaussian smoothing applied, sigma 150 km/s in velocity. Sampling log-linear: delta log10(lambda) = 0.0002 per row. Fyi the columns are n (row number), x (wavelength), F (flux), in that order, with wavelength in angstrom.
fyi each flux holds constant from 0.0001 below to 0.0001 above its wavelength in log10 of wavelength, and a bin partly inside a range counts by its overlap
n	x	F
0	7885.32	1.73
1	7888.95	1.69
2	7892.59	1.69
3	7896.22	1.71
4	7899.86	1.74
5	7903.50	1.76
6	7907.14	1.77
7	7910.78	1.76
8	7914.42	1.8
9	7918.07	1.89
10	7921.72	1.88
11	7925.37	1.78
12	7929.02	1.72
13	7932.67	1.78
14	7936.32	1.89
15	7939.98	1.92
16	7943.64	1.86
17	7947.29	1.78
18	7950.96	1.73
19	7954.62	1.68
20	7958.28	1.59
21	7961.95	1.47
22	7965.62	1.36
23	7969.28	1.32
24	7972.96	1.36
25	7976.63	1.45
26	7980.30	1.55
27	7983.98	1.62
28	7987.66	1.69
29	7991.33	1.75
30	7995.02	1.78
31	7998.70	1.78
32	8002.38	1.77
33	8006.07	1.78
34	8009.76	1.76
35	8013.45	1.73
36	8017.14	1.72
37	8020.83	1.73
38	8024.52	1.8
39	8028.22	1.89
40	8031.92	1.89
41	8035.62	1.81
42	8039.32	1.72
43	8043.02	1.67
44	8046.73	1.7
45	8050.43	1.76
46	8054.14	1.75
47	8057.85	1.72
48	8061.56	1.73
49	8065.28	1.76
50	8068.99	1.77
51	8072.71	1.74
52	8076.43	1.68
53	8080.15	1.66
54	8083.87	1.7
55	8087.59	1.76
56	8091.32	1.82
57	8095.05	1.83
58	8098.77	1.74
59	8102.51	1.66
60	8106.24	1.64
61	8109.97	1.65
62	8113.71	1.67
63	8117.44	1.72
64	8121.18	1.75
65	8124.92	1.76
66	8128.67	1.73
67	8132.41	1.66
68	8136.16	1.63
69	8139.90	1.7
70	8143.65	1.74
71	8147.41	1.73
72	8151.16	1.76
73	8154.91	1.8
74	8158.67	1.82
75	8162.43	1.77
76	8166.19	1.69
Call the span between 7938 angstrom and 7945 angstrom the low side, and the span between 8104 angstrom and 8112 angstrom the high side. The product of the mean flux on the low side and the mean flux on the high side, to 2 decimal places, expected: 3.11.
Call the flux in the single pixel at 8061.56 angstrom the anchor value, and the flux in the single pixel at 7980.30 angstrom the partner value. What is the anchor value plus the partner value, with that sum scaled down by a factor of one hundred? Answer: 0.0328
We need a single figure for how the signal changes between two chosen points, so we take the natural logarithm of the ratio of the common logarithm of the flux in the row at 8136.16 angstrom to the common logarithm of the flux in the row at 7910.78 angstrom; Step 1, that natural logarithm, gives -0.15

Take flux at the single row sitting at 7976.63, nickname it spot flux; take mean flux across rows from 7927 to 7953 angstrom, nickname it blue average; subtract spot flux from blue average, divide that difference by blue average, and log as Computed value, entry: 0.20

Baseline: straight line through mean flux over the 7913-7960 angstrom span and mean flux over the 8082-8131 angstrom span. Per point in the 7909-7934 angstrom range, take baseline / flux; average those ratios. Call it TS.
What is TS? 0.999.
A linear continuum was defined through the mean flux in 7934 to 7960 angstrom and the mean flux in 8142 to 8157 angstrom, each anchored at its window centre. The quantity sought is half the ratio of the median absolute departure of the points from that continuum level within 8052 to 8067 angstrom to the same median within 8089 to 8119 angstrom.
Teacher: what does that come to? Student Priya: 0.2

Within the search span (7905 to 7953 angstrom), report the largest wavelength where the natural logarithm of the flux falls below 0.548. 7929.02 angstrom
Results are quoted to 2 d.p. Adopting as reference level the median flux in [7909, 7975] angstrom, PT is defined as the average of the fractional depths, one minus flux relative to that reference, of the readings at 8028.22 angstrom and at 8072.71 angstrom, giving -0.03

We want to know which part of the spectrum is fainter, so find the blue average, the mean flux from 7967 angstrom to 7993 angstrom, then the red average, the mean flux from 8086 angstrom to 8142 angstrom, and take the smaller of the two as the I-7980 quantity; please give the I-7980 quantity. 1.53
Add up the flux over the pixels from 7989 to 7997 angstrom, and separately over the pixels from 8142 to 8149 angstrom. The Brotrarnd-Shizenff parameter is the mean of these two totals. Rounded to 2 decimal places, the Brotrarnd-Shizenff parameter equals 3.50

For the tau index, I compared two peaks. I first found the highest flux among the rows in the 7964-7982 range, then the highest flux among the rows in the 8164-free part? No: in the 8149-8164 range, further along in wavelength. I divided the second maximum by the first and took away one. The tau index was 0.17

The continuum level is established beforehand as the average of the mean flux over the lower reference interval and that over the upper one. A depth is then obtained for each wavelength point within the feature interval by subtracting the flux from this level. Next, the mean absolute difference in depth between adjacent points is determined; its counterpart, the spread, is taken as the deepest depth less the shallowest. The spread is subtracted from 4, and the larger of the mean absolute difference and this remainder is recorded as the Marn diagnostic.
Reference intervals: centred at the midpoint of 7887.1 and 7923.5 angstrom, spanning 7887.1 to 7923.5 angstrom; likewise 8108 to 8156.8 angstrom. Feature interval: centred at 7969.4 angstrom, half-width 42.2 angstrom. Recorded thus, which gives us 3.40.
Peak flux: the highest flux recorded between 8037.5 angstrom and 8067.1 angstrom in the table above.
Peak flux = 1.76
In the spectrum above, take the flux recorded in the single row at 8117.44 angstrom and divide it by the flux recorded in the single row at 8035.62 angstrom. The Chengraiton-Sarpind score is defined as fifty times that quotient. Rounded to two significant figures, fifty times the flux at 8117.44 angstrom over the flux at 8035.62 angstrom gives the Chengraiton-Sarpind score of 48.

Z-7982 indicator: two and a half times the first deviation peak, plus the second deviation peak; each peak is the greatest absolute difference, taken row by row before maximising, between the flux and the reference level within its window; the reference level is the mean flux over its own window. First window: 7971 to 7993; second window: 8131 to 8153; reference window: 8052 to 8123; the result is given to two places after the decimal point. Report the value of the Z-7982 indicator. 1.00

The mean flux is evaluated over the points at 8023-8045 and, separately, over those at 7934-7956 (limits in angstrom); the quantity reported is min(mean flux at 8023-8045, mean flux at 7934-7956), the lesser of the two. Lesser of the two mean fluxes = 1.80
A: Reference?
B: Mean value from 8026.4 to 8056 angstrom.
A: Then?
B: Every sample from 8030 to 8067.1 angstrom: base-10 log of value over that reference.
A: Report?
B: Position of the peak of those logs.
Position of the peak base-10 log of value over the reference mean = 8031.92 angstrom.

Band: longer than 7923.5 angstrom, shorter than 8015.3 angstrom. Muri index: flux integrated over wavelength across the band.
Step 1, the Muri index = 154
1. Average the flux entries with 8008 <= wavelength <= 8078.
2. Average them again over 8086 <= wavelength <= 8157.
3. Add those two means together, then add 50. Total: 53.48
